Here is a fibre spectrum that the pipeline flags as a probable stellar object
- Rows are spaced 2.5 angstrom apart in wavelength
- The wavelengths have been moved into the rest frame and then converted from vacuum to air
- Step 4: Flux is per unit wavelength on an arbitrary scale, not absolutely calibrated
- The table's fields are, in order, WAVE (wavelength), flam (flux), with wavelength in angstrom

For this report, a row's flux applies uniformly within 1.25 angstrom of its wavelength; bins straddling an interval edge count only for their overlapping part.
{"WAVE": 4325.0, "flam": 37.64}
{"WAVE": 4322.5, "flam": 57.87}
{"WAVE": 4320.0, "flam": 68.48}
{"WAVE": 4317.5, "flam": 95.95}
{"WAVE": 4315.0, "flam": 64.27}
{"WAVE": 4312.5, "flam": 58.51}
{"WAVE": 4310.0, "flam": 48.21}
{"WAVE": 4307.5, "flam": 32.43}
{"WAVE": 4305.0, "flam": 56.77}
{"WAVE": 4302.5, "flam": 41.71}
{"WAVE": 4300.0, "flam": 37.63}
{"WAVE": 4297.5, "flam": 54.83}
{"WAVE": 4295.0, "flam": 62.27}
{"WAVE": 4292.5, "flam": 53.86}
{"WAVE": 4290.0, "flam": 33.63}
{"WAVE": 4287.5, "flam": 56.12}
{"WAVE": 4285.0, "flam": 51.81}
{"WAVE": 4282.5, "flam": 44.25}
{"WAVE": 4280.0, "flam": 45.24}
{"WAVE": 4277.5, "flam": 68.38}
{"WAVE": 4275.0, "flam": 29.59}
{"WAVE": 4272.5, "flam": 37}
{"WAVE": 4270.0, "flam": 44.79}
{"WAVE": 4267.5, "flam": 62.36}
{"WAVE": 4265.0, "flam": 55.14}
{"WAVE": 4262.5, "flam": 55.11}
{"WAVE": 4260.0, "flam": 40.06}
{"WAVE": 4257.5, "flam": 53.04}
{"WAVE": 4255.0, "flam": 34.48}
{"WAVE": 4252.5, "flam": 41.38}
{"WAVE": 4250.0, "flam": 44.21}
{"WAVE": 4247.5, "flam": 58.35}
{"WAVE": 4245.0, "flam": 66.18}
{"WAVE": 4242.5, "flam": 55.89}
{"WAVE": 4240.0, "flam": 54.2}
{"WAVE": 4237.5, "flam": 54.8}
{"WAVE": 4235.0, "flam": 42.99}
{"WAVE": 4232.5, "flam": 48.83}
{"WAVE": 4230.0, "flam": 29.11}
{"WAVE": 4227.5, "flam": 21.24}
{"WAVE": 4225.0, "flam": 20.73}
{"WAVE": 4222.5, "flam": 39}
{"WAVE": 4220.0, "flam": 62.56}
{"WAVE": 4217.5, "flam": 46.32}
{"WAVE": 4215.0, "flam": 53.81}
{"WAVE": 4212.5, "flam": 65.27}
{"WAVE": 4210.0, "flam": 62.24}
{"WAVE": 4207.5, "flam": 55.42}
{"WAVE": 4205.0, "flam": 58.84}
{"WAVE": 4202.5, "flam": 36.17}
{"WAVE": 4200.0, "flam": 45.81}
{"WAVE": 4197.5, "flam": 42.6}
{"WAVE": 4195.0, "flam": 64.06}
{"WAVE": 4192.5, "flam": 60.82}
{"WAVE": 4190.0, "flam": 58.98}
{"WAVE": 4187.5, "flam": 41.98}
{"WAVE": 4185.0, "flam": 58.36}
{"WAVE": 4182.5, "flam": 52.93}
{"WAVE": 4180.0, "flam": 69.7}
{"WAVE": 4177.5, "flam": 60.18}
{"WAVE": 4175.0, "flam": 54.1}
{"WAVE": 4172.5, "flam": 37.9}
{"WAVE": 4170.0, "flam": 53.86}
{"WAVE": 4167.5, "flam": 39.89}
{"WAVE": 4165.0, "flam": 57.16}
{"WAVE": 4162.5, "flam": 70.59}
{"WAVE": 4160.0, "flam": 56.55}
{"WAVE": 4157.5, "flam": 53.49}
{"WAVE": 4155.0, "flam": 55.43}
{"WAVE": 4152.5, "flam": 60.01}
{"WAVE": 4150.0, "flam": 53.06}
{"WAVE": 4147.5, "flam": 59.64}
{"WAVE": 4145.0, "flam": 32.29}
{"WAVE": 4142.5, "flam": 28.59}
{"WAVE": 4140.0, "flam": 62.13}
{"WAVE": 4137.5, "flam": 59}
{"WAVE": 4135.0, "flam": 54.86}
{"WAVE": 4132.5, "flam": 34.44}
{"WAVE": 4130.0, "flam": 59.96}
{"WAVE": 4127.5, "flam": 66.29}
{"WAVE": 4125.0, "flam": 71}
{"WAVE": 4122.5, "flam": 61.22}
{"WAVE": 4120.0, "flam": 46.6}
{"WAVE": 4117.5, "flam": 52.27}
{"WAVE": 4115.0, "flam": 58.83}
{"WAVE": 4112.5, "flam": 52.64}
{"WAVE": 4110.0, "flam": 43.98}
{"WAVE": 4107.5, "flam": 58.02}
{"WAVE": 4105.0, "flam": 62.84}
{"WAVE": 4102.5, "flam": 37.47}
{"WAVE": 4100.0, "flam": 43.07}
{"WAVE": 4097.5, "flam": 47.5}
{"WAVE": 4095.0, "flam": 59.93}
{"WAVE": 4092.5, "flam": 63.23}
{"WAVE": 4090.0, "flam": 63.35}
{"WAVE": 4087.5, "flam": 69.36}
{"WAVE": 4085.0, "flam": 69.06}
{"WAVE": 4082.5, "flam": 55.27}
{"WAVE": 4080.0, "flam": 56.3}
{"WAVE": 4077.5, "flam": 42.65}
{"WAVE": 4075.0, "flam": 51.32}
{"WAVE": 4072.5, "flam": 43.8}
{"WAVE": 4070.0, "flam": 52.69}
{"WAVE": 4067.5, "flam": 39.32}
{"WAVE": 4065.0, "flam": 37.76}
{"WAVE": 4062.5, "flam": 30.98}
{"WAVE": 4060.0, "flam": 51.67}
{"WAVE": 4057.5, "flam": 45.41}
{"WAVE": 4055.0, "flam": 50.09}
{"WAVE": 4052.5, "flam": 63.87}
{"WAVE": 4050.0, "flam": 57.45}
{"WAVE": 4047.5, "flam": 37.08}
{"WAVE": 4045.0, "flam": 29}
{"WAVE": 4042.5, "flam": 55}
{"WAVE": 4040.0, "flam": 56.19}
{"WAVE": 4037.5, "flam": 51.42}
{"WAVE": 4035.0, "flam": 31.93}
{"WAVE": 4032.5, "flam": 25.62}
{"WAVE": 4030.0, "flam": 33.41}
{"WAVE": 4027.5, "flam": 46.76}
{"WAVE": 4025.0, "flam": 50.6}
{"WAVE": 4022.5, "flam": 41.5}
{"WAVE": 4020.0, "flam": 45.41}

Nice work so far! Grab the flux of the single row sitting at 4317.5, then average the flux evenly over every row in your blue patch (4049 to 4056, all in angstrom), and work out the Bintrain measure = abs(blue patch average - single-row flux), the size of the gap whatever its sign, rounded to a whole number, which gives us 39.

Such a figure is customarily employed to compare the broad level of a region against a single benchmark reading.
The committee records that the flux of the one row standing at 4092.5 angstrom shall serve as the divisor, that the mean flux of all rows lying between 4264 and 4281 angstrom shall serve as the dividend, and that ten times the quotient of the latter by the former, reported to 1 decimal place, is 7.7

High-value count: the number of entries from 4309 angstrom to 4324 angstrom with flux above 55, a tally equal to 5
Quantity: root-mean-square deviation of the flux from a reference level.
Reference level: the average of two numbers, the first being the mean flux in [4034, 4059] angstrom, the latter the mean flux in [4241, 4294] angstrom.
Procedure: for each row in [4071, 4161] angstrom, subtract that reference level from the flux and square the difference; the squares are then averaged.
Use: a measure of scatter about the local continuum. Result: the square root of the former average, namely 11.7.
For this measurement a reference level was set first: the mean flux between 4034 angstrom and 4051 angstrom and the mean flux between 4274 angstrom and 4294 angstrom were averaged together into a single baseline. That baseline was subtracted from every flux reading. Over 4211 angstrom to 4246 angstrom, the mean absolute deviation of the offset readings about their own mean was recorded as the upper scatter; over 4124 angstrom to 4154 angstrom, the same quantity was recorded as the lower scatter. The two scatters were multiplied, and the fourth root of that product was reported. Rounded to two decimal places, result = 3.38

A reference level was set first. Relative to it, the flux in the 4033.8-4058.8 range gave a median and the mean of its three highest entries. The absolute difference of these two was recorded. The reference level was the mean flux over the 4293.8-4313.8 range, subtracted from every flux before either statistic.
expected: 8.4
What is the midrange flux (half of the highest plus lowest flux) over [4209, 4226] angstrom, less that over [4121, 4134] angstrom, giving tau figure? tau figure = -9.7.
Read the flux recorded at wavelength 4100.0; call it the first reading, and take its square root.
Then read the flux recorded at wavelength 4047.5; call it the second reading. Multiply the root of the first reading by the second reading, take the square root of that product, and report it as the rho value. 15.6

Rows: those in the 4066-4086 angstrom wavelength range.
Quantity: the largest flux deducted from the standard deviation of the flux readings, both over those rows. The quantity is -60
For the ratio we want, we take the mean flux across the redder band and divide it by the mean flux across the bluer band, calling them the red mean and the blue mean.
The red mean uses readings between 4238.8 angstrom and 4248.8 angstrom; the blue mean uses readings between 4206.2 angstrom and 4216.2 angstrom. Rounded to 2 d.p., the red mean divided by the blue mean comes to 0.99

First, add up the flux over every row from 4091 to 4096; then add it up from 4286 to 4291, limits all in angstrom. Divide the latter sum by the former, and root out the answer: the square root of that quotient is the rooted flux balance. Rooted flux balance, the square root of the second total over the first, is 0.85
